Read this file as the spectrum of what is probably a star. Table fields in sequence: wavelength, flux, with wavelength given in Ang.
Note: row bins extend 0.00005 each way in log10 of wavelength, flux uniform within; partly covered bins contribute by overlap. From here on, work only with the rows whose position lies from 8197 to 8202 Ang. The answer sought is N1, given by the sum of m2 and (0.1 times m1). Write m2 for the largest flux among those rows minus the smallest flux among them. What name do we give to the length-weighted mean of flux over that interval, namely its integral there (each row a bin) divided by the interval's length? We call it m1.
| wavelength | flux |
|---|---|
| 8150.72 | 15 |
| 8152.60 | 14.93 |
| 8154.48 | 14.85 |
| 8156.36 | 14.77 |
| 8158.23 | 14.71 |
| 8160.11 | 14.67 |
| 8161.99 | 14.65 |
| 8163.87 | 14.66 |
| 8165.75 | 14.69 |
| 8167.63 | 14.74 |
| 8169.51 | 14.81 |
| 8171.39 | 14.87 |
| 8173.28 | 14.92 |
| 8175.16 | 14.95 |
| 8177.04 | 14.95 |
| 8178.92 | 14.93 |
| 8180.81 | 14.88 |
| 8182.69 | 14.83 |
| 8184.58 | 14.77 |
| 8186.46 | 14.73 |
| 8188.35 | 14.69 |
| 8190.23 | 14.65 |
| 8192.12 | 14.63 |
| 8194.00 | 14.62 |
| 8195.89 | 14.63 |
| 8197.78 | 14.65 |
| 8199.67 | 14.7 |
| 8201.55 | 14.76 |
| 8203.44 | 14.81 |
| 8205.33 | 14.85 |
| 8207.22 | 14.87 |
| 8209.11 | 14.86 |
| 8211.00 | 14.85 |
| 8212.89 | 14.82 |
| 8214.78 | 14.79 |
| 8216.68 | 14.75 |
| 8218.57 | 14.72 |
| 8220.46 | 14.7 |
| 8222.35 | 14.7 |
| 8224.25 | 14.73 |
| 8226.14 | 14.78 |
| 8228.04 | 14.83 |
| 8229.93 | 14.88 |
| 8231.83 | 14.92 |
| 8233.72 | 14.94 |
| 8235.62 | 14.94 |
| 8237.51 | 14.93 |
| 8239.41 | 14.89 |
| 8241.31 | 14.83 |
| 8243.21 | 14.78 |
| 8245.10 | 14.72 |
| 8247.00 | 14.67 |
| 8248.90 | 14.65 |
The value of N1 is 1.58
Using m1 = 14.72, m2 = 0.11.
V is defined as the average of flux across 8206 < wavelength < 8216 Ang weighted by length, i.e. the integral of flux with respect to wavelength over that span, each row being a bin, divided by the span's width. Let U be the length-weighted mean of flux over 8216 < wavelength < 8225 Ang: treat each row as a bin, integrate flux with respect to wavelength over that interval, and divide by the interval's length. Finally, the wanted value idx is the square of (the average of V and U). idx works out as 218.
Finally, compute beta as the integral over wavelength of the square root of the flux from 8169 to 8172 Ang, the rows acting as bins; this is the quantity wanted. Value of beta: 12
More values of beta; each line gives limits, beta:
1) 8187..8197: 38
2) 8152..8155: 12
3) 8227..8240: 50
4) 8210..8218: 31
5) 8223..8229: 23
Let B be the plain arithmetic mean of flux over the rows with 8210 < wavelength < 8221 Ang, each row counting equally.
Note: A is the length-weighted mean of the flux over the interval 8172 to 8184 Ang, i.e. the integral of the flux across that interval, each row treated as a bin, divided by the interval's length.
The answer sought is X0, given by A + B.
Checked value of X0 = 29.7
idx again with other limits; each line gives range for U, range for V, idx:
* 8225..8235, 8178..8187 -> 220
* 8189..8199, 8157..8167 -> 215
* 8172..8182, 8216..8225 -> 220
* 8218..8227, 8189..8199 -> 216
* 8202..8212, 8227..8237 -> 221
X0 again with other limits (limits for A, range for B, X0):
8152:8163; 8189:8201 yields 29.4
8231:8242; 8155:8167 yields 29.6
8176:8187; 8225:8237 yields 29.7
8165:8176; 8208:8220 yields 29.6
